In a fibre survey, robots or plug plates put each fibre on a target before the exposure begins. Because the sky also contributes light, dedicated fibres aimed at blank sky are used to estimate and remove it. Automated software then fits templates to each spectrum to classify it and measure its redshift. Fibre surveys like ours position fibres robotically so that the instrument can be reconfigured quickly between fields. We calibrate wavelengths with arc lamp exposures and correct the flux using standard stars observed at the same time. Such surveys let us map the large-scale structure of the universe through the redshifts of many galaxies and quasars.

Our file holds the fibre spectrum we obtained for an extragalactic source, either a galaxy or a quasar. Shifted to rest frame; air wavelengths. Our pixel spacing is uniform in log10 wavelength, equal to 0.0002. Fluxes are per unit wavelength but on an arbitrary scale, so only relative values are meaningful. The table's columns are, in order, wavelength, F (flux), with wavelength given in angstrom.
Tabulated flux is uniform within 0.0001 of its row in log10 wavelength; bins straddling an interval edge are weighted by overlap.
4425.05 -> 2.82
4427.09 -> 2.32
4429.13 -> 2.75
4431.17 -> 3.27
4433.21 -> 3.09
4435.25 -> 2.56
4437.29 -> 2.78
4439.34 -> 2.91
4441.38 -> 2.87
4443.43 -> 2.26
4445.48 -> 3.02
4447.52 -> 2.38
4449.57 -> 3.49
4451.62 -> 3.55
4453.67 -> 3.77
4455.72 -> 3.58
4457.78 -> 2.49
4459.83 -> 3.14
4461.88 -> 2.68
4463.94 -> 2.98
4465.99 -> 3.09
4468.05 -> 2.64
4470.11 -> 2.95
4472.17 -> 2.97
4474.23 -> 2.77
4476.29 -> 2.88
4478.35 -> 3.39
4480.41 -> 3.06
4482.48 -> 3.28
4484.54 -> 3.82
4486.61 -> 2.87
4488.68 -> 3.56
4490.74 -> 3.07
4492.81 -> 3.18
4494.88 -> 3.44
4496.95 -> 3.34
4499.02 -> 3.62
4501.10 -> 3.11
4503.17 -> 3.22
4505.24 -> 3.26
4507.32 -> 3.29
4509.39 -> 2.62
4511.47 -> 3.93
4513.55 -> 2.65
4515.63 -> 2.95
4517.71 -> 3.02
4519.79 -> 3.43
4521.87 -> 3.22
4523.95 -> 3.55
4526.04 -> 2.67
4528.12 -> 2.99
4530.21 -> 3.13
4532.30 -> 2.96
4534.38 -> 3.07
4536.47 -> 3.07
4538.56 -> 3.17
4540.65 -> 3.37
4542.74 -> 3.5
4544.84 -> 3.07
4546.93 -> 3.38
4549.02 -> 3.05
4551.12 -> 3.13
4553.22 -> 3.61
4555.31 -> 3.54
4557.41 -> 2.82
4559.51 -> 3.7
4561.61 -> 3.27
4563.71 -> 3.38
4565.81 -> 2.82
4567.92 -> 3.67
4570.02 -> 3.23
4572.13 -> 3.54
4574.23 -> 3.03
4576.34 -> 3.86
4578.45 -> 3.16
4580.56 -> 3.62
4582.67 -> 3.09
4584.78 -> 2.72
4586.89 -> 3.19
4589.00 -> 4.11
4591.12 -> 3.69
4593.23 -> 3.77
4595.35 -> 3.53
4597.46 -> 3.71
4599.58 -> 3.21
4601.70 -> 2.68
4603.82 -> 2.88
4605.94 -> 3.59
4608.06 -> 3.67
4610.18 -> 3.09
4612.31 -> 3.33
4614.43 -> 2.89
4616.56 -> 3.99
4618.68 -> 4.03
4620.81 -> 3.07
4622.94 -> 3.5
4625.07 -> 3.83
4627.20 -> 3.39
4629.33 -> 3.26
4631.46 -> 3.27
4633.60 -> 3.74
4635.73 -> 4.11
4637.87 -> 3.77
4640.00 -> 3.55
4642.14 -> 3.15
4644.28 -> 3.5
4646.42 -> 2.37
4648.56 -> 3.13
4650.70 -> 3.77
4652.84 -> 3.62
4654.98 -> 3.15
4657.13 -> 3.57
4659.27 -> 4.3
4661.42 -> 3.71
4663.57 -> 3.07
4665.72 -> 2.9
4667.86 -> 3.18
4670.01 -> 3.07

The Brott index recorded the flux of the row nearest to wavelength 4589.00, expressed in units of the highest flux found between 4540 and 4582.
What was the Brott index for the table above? 1.06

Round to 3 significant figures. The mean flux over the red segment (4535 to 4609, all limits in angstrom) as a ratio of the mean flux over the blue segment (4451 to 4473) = 1.09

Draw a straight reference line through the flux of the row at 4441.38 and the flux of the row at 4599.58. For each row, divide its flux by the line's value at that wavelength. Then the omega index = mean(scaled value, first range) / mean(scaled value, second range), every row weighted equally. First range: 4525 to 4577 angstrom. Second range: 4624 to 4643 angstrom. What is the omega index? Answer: 0.96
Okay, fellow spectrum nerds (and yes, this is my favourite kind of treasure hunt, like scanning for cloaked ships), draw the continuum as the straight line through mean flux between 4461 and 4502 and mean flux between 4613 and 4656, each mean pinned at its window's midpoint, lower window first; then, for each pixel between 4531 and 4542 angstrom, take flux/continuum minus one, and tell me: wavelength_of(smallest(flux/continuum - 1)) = 4532.30 angstrom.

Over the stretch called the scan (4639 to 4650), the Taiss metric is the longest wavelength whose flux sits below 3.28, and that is 4648.56 angstrom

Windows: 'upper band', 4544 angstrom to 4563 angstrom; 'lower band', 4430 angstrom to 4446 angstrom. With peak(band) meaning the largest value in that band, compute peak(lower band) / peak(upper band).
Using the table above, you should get 0.88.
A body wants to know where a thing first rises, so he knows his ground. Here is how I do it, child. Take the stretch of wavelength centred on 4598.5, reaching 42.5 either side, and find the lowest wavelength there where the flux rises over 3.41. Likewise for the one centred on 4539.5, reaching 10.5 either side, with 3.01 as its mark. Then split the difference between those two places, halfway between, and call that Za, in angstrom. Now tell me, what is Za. 4544.9 angstrom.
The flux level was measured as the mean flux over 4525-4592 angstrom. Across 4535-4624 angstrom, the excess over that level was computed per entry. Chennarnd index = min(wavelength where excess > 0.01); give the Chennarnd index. 4540.65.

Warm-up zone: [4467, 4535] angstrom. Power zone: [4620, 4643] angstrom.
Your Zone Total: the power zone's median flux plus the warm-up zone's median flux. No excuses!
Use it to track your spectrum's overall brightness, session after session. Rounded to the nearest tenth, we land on 6.6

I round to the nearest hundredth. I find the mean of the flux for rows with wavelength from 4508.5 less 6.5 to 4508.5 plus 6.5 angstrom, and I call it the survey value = 3.16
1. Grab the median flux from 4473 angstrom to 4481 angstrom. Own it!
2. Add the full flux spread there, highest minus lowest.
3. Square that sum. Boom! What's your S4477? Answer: 13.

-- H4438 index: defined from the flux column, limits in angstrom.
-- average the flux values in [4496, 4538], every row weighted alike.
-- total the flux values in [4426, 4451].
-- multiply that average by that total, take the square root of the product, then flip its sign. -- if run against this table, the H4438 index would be -10.3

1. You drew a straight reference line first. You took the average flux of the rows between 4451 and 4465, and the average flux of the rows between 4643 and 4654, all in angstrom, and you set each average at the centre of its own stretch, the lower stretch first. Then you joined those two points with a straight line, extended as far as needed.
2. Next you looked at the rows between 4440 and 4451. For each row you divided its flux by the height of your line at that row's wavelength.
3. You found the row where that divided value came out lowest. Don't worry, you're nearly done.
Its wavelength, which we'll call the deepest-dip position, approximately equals 4443.43 angstrom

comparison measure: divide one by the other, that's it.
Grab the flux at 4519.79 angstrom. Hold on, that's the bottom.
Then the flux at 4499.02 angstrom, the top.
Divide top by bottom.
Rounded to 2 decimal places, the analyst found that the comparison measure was 1.06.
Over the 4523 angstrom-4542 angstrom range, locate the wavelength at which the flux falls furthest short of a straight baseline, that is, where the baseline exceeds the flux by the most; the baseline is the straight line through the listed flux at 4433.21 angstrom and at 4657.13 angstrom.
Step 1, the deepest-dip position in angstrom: 4526.04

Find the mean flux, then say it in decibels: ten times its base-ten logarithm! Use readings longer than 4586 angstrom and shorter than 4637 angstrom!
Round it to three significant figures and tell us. 5.42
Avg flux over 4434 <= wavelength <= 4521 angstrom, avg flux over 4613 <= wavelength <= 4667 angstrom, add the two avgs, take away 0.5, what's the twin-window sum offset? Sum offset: 6.06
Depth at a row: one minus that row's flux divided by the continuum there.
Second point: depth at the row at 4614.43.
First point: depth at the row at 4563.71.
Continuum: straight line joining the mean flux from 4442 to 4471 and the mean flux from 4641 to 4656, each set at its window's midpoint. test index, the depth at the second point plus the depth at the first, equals 0.02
